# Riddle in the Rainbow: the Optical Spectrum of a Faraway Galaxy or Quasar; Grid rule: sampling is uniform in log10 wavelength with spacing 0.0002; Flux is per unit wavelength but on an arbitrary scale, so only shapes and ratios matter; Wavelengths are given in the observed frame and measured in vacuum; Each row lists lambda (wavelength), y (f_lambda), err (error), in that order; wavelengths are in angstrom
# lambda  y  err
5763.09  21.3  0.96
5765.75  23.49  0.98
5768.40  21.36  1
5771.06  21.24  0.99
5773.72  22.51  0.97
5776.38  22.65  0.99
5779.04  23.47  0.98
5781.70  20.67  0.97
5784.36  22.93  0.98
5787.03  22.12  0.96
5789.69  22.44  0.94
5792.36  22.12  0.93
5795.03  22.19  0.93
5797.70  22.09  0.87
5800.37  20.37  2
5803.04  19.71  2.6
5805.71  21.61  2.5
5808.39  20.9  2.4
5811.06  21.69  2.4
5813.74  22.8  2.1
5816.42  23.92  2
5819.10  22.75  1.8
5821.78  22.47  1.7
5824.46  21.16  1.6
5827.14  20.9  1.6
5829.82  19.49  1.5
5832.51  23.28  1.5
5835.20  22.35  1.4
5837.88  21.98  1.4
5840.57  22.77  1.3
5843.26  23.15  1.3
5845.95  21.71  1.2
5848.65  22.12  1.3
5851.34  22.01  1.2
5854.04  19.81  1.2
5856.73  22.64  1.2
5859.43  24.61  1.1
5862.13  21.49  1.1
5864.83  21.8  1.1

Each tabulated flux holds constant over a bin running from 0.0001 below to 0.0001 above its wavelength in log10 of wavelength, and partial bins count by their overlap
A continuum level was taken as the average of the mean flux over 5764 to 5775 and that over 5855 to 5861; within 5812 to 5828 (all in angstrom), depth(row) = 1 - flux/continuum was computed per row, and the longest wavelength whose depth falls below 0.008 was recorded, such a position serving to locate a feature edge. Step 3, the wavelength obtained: 5819.10 angstrom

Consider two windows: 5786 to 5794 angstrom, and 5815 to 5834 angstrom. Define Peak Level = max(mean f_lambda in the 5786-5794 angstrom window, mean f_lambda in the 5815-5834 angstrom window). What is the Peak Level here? 22.2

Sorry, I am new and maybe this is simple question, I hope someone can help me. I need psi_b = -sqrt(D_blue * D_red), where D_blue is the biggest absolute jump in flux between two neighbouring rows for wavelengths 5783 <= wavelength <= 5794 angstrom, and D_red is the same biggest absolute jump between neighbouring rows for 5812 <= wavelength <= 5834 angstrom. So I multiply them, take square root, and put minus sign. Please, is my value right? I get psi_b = -1.75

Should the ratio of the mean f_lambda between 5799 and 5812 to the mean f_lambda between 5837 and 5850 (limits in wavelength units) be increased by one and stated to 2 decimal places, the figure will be 1.93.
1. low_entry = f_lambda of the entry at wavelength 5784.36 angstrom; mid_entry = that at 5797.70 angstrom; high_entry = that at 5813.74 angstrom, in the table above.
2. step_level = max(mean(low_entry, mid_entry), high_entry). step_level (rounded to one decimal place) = 22.8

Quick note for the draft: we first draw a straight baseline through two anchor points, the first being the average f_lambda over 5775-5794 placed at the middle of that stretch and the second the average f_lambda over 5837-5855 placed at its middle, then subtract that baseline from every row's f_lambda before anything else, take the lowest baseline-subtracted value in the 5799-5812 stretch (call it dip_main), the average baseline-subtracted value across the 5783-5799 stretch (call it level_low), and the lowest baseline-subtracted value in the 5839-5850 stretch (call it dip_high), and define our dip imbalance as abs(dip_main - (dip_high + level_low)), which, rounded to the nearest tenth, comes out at 2.3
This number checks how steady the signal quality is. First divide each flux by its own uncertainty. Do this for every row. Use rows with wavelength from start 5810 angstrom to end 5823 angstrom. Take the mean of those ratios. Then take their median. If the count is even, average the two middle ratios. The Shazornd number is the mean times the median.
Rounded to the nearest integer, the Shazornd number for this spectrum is 138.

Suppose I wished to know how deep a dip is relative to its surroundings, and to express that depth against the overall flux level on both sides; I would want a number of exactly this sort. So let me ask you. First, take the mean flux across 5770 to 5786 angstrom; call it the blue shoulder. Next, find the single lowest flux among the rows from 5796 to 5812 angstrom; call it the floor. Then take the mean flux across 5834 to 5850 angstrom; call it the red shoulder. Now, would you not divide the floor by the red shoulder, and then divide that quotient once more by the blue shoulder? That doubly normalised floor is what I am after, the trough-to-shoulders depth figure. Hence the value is 0.0396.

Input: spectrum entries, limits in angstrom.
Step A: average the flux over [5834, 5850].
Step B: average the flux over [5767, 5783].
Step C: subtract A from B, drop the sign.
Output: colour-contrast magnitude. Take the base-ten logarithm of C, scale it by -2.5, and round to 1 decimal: 1.1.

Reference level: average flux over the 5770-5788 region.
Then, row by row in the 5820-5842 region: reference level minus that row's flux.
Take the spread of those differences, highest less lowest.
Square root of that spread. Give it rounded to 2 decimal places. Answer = 1.95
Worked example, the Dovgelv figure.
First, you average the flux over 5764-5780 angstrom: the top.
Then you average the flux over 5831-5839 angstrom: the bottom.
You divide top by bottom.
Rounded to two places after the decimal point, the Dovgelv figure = 1.00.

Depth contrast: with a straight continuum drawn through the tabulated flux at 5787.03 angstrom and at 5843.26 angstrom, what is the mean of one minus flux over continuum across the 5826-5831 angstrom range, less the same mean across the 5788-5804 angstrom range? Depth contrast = 0.08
